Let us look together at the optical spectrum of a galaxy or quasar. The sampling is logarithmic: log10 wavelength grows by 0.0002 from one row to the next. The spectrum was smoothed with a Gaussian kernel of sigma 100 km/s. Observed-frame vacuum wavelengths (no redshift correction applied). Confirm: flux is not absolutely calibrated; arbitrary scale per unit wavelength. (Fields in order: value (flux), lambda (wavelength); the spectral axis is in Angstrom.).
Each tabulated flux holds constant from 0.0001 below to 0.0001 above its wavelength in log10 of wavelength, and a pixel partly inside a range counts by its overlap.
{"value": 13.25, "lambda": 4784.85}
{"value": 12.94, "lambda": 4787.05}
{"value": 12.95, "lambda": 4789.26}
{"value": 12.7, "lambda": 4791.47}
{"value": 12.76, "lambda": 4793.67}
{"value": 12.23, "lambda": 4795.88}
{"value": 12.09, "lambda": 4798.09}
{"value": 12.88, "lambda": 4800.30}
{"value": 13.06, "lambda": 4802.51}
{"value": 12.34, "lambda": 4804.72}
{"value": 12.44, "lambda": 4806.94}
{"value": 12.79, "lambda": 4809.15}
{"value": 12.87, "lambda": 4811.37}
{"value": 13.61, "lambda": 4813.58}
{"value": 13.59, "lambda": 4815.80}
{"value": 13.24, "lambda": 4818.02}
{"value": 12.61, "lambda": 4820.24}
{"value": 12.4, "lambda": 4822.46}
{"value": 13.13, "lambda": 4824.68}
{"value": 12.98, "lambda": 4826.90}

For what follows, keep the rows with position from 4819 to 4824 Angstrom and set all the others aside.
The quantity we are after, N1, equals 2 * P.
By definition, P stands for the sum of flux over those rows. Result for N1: 50.0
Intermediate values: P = 25.01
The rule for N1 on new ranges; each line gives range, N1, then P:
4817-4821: 51.7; 25.85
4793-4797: 50.0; 24.99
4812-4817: 54.4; 27.20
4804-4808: 49.6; 24.78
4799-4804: 51.9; 25.94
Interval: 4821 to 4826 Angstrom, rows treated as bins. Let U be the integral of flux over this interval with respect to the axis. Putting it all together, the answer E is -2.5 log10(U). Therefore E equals -4.51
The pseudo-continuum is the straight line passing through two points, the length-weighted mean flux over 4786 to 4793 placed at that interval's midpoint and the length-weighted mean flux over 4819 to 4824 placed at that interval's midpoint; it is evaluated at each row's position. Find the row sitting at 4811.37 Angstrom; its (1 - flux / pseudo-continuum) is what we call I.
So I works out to -0.016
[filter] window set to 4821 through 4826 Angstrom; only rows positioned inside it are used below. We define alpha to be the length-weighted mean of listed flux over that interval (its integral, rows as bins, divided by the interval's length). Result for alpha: 12.8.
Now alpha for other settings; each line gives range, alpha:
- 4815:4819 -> 13.4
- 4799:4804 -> 12.9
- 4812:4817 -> 13.5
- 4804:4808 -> 12.4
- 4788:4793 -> 12.8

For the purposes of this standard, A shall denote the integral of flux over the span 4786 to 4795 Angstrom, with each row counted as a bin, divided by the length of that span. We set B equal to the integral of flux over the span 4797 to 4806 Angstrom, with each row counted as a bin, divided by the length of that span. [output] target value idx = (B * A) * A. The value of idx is 2067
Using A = 12.8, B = 12.6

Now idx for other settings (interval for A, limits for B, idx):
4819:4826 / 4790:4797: 2041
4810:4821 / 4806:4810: 2196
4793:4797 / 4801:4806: 1970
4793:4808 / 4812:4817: 2125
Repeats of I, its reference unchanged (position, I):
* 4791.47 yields 0.011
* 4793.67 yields 0.004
